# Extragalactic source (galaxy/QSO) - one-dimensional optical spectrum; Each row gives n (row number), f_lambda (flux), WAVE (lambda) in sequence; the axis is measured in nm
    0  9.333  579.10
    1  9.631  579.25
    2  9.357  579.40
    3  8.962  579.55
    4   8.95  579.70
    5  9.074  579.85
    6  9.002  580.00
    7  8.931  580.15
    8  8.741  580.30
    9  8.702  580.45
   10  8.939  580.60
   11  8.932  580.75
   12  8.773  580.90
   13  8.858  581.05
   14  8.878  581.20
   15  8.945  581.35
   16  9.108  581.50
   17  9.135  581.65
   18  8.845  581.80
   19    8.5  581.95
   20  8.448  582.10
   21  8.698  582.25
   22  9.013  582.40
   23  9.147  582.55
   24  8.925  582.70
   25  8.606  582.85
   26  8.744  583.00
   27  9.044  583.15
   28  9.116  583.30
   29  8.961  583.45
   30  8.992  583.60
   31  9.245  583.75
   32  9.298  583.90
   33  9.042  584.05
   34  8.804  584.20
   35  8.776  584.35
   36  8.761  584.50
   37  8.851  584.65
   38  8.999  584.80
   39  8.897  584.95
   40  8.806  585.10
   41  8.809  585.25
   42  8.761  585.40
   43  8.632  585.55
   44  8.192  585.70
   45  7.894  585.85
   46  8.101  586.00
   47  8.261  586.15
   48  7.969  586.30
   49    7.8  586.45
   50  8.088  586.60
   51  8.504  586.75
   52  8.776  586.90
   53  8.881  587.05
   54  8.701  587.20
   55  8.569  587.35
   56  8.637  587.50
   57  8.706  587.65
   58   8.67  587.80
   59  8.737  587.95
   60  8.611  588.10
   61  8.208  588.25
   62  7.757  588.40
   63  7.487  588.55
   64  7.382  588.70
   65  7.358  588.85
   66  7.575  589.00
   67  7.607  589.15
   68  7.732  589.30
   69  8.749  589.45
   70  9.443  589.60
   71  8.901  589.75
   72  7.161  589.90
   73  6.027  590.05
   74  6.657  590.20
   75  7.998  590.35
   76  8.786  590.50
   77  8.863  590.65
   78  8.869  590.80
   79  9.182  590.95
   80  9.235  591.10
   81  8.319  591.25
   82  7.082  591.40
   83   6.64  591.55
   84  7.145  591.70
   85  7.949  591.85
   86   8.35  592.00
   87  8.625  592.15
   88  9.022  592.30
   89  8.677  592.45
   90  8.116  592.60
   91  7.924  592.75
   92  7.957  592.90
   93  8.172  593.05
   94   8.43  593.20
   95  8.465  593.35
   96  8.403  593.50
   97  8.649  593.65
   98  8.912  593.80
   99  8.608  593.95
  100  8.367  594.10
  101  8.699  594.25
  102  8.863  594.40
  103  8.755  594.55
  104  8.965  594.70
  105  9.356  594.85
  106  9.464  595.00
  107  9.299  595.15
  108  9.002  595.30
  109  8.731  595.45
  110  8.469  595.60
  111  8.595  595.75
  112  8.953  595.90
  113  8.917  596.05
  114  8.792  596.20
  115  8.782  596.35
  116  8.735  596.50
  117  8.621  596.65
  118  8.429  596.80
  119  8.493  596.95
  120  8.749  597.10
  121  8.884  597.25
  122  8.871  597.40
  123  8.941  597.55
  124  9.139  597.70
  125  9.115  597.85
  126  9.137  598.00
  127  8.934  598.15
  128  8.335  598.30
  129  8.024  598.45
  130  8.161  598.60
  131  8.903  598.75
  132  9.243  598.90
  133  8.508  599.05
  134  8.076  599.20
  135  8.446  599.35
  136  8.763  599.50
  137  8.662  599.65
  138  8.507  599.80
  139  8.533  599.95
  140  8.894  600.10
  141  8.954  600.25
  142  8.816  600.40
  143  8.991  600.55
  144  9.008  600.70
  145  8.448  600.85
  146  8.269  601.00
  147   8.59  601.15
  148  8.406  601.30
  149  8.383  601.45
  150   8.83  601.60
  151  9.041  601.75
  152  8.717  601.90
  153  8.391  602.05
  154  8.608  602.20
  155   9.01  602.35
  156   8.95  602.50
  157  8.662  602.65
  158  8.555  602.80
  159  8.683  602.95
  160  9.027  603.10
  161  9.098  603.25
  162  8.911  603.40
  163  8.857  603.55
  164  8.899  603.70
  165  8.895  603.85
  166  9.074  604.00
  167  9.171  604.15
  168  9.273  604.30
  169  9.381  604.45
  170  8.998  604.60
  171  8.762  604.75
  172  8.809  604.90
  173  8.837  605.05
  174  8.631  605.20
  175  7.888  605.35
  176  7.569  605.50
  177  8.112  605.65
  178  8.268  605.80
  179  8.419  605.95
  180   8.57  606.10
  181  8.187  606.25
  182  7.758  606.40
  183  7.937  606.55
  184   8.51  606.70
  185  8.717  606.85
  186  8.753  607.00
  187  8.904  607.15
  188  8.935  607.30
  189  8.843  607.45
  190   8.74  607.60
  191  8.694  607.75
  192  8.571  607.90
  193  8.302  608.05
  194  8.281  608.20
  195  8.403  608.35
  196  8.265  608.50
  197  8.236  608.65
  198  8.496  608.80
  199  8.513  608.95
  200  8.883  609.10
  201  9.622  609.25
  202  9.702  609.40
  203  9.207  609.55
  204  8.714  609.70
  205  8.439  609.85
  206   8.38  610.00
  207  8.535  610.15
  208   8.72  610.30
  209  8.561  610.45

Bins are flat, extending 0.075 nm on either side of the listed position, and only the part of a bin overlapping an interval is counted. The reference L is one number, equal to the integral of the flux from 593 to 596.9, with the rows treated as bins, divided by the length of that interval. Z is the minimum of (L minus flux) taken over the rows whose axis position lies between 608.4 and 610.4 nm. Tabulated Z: -0.95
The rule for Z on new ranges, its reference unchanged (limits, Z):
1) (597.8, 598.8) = -0.39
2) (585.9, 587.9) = -0.13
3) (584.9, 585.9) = -0.15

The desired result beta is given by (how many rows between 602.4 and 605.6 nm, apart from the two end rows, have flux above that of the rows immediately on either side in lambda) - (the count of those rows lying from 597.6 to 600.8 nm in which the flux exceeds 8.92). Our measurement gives -4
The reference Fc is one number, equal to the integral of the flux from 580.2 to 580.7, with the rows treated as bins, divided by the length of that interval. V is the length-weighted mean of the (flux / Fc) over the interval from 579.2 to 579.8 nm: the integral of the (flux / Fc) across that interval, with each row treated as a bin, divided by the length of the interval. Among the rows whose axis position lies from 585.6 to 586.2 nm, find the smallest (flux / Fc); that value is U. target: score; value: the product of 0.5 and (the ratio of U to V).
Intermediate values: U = 0.90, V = 1.045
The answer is 0.43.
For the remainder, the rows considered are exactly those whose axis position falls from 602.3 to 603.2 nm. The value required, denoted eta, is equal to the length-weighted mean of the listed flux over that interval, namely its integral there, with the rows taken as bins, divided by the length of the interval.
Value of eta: 8.82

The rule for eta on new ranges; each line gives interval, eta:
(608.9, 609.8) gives 9.10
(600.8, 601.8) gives 8.56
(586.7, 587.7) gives 8.69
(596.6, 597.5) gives 8.68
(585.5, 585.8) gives 8.35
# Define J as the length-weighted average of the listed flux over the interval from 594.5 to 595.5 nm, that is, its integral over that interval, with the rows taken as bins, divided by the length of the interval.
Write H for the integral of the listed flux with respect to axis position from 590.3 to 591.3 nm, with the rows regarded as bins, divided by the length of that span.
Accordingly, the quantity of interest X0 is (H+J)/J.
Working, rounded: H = 8.78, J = 9.10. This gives 1.96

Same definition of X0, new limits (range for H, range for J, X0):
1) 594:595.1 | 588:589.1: 2.15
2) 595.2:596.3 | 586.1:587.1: 2.06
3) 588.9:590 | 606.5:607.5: 1.93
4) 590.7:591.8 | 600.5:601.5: 1.94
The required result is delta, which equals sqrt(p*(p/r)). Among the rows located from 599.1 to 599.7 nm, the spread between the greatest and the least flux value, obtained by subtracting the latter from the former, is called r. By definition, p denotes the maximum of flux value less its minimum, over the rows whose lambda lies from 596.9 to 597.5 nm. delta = 0.5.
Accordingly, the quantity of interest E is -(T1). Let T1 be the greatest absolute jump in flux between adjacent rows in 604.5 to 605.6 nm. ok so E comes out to -0.74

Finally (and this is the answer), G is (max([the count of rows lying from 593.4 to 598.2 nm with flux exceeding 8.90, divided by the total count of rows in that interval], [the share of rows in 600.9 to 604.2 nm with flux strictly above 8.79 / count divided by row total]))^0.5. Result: 0.74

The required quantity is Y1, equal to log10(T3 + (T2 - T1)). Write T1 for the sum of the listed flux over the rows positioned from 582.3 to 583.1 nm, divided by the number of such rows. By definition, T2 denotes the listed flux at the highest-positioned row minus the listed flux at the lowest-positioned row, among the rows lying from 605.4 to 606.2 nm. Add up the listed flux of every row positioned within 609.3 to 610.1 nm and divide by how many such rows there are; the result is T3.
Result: 0.00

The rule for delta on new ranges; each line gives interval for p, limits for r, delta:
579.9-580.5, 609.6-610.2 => 0.5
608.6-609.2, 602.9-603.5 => 1.0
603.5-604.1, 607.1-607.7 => 0.5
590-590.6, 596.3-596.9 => 4.6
